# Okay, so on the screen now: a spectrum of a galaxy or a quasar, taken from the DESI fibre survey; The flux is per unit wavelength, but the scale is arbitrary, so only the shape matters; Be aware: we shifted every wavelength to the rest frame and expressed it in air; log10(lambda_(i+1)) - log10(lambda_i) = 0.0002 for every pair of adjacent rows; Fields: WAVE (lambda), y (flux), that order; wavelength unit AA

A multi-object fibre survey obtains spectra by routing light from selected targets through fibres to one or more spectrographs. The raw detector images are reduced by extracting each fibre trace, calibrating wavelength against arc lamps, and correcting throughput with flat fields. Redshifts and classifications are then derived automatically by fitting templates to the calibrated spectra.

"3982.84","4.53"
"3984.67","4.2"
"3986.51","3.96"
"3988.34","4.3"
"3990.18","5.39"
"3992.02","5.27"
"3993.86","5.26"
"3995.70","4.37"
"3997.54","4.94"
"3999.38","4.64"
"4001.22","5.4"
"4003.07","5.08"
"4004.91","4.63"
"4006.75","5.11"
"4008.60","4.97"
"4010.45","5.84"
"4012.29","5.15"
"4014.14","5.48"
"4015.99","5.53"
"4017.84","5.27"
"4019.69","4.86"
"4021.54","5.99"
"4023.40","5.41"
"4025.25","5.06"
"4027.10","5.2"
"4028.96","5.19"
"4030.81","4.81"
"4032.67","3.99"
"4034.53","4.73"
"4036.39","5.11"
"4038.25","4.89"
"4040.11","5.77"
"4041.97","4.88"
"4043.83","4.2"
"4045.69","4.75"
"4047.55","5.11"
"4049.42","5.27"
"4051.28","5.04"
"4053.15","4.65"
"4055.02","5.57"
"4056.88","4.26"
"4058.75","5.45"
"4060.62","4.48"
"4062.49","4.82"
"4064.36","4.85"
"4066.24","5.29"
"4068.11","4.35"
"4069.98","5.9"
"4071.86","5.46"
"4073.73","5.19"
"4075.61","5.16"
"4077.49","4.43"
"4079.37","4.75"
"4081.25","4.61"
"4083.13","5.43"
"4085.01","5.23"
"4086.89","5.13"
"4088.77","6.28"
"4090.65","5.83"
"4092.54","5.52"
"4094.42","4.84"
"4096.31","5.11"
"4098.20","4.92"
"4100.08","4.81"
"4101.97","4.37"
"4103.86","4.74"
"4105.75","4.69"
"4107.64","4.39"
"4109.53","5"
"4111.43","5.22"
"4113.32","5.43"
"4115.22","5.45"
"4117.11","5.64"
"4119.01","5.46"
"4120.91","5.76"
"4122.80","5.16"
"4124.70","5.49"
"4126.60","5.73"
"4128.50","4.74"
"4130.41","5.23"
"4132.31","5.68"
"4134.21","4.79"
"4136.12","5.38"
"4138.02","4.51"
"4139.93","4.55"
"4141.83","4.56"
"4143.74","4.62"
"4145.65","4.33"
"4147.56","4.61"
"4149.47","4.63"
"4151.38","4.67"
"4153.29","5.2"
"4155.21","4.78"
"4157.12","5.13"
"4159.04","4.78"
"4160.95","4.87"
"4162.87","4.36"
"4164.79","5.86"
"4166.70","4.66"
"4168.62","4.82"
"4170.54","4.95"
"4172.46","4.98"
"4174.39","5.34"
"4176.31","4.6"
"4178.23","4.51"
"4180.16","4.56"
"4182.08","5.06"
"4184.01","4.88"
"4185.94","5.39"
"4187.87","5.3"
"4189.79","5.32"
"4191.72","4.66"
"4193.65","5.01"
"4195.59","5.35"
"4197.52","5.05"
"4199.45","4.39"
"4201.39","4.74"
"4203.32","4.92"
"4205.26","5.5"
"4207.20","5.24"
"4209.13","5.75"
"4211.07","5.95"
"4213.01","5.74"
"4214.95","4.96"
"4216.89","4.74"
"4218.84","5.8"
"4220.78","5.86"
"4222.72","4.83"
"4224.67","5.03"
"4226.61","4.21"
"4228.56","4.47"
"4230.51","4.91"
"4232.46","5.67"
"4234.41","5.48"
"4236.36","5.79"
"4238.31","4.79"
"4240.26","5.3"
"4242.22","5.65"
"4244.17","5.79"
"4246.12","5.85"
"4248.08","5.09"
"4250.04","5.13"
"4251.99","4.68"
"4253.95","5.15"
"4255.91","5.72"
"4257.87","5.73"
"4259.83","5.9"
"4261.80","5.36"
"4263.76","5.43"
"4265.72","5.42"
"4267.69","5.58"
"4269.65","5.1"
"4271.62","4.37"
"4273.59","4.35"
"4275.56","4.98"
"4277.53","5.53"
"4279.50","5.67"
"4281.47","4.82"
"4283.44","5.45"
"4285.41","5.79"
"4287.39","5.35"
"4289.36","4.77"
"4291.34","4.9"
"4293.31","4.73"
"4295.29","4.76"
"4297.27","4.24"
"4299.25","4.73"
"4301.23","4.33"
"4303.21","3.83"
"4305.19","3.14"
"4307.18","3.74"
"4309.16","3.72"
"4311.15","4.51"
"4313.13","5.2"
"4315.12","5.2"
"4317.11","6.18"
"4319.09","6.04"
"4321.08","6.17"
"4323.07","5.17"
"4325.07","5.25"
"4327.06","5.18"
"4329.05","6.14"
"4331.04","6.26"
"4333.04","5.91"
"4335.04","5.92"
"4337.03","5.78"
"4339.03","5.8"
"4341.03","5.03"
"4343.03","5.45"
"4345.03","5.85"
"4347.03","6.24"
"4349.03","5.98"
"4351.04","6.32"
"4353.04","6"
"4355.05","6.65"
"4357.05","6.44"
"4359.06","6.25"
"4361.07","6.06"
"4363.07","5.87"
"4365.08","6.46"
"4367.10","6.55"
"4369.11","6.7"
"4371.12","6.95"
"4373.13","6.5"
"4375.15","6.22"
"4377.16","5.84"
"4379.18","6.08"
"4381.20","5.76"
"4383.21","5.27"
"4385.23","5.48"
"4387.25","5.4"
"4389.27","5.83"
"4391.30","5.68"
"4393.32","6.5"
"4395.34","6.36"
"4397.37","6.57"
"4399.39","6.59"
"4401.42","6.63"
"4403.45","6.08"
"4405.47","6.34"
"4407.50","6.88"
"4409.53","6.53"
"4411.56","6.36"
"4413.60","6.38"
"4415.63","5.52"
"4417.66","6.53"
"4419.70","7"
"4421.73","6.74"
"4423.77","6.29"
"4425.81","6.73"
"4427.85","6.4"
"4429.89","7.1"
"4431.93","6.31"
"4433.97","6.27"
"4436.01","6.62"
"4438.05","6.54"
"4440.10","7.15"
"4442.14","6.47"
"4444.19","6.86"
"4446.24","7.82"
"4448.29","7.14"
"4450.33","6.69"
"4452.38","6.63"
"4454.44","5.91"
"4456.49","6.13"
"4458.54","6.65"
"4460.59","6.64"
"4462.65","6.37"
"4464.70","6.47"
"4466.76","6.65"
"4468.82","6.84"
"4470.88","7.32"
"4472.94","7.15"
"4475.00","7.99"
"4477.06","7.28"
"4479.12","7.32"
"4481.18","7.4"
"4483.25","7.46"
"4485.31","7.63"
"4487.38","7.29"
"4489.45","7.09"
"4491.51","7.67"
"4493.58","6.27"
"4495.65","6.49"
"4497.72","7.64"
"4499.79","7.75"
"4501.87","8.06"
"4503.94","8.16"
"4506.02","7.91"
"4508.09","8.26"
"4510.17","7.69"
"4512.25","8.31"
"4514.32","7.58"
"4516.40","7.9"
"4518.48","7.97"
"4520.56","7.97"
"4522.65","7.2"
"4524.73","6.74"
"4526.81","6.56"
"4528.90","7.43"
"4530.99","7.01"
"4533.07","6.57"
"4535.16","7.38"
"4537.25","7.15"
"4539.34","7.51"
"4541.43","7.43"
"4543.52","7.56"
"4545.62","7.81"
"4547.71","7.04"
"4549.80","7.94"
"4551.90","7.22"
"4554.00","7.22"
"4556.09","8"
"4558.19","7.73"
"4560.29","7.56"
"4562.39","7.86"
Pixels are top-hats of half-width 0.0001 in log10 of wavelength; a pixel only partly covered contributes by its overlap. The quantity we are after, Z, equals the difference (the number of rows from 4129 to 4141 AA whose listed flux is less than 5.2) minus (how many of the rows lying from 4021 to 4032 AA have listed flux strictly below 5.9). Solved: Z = -2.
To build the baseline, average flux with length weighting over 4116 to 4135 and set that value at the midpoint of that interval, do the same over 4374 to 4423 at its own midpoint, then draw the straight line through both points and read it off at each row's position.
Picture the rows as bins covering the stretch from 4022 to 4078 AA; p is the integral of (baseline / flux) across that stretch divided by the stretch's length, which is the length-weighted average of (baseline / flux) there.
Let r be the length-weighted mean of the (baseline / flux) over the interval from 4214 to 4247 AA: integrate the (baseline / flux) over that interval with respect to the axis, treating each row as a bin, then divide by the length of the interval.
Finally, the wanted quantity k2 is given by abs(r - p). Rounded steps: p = 1.04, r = 1.10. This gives 0.06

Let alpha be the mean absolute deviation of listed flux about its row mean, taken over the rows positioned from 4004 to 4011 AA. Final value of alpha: 0.35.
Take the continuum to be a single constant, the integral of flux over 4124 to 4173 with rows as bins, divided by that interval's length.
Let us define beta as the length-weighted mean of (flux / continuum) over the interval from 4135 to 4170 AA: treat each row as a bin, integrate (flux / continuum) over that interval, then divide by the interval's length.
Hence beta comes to 0.98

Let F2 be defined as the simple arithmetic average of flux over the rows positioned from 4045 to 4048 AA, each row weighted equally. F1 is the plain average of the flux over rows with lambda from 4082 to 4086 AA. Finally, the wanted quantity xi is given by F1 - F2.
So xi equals 0.4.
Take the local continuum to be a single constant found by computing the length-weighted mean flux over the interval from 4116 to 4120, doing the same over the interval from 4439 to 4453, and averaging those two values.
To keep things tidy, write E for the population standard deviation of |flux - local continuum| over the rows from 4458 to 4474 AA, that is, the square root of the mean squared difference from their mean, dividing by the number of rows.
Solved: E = 0.31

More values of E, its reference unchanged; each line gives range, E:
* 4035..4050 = 0.42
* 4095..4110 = 0.25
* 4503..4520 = 0.24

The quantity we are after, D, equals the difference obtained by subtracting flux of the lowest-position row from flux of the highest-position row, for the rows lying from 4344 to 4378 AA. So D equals 0.0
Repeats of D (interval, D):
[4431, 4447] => 1.5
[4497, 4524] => -0.4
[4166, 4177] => -0.1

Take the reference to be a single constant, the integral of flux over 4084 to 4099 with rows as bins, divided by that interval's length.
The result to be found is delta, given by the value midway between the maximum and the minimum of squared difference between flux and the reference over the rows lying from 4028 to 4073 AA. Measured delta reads 0.9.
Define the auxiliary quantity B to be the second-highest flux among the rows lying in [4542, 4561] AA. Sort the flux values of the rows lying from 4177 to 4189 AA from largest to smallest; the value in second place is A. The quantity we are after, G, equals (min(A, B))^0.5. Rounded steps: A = 5.3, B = 7.94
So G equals 2.30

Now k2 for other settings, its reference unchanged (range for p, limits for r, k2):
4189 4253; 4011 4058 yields 0.08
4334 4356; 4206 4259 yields 0.06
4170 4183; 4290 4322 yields 0.16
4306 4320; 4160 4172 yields 0.13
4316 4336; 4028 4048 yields 0.03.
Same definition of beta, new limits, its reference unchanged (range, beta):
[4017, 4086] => 1.02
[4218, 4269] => 1.08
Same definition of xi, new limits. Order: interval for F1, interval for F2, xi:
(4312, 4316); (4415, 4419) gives -0.8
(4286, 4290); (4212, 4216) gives -0.3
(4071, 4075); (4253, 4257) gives -0.1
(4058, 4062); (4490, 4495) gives -2.0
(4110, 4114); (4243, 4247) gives -0.5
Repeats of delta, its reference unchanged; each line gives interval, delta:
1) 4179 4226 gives 0.5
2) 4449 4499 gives 3.6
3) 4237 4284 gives 0.5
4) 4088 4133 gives 0.5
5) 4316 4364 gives 0.8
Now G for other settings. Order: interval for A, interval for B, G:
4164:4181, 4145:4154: 2.16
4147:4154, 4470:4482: 2.16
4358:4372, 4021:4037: 2.33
